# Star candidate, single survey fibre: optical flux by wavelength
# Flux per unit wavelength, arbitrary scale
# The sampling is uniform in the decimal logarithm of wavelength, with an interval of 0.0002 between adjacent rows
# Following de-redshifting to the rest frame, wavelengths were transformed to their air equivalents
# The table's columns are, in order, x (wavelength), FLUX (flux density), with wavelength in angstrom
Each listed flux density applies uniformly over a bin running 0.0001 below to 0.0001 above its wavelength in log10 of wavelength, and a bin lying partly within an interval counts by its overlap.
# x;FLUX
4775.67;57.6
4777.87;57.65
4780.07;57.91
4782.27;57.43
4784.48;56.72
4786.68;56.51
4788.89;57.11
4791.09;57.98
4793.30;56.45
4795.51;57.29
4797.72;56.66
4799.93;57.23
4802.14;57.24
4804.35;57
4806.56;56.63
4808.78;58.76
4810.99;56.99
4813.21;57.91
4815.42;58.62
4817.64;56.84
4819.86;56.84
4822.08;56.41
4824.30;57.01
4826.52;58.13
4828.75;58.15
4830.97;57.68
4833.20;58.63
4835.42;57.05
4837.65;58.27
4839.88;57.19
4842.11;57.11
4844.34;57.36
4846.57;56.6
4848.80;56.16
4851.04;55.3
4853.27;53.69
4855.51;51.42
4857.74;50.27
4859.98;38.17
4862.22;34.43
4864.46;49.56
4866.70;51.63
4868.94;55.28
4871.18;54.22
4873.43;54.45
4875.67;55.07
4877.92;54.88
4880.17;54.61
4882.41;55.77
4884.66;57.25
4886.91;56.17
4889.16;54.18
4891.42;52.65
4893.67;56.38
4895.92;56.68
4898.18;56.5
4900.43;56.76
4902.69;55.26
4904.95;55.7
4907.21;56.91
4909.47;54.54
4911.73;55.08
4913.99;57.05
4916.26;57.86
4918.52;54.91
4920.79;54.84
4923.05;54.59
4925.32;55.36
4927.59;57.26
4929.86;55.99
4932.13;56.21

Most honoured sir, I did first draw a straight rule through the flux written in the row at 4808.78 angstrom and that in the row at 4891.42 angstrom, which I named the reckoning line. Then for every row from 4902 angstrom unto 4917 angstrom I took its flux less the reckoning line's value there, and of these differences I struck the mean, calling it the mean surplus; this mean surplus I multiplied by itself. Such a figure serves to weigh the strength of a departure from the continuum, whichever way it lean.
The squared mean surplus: 22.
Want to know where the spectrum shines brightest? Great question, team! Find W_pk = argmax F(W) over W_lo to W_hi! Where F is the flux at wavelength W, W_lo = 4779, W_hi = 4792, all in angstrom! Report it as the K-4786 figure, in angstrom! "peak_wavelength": 4791.09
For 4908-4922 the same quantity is 4916.26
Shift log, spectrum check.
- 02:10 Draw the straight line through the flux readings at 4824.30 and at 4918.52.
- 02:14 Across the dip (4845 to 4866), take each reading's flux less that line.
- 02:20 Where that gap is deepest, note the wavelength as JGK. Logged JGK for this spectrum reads 4862.22 angstrom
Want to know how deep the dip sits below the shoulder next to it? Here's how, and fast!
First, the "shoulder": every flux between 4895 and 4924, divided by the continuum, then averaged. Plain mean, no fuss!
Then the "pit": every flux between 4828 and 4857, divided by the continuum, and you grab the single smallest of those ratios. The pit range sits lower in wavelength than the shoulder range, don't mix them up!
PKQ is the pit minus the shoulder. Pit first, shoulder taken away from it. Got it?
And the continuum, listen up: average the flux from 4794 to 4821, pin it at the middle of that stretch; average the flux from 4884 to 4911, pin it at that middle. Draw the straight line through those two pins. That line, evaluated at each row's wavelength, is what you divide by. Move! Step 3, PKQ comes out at -0.10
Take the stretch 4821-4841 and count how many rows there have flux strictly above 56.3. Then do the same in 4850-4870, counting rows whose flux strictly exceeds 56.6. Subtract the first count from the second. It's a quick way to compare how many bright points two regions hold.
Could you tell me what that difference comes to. -9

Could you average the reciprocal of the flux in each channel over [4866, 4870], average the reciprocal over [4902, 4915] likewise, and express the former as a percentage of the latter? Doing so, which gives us 104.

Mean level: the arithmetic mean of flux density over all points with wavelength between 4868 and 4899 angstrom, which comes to 55.3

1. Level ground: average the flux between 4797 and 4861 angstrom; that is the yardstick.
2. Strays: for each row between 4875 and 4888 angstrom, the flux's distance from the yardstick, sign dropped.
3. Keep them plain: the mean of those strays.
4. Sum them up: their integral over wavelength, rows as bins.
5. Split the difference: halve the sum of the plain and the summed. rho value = 6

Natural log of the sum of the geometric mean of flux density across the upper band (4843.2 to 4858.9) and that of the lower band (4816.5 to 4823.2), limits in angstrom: 4.71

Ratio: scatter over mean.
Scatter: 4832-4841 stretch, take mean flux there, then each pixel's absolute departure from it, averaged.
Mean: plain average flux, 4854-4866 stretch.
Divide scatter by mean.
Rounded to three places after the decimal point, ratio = 0.015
